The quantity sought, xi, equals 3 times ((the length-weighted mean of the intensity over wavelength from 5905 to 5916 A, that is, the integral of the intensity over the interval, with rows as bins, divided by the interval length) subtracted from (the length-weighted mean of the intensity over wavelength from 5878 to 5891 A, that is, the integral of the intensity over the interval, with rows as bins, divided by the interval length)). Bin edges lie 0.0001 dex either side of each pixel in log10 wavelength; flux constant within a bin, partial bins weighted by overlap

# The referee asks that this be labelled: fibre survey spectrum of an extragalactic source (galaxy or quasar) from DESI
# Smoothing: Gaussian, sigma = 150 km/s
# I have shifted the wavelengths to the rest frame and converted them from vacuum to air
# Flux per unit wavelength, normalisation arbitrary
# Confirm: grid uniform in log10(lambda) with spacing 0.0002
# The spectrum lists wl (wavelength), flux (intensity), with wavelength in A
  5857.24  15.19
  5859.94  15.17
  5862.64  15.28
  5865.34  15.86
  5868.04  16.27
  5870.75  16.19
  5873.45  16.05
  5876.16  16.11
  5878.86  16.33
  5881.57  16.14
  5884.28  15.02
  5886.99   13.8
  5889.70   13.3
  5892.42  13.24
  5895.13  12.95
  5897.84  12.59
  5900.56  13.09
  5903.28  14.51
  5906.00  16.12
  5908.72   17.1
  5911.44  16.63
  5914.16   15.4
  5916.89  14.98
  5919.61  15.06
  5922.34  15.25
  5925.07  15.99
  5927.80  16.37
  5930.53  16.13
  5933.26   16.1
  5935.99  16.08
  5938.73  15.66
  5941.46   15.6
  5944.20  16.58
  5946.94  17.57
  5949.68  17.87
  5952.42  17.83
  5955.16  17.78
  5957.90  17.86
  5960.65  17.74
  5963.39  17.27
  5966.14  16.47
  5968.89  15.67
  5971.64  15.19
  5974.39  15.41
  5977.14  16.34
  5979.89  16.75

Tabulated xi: -4.2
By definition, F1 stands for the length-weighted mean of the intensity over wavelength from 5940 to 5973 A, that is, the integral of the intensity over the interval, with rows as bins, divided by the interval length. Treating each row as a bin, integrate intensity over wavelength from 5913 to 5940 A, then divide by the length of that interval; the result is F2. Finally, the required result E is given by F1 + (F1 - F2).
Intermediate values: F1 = 16.9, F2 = 15.7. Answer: 18.2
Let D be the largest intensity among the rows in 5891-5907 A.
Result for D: 16.12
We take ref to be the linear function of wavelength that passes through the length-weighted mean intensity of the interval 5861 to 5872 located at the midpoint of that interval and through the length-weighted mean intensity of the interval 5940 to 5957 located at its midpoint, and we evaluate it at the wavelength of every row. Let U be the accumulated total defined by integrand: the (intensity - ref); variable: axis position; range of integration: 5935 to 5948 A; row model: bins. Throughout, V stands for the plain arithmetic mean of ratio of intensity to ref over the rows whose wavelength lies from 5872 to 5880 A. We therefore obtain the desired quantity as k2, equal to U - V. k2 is -12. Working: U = -11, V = 1.01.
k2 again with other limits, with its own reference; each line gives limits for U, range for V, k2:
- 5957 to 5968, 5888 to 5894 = -3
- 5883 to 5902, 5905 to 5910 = -56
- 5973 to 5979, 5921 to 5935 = -11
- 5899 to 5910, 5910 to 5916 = -16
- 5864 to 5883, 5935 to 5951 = 2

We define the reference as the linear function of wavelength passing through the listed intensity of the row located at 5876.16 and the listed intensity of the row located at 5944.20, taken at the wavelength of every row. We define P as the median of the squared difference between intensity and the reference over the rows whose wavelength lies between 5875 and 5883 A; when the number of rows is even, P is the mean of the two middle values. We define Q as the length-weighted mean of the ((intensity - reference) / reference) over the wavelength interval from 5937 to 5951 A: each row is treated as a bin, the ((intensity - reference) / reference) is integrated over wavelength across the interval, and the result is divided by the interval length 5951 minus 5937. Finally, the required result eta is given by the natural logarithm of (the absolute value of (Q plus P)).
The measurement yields -5.6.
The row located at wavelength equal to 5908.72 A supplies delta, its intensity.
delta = 17.1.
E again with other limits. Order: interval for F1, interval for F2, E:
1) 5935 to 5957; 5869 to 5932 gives 18.7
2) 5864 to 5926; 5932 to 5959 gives 13.4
